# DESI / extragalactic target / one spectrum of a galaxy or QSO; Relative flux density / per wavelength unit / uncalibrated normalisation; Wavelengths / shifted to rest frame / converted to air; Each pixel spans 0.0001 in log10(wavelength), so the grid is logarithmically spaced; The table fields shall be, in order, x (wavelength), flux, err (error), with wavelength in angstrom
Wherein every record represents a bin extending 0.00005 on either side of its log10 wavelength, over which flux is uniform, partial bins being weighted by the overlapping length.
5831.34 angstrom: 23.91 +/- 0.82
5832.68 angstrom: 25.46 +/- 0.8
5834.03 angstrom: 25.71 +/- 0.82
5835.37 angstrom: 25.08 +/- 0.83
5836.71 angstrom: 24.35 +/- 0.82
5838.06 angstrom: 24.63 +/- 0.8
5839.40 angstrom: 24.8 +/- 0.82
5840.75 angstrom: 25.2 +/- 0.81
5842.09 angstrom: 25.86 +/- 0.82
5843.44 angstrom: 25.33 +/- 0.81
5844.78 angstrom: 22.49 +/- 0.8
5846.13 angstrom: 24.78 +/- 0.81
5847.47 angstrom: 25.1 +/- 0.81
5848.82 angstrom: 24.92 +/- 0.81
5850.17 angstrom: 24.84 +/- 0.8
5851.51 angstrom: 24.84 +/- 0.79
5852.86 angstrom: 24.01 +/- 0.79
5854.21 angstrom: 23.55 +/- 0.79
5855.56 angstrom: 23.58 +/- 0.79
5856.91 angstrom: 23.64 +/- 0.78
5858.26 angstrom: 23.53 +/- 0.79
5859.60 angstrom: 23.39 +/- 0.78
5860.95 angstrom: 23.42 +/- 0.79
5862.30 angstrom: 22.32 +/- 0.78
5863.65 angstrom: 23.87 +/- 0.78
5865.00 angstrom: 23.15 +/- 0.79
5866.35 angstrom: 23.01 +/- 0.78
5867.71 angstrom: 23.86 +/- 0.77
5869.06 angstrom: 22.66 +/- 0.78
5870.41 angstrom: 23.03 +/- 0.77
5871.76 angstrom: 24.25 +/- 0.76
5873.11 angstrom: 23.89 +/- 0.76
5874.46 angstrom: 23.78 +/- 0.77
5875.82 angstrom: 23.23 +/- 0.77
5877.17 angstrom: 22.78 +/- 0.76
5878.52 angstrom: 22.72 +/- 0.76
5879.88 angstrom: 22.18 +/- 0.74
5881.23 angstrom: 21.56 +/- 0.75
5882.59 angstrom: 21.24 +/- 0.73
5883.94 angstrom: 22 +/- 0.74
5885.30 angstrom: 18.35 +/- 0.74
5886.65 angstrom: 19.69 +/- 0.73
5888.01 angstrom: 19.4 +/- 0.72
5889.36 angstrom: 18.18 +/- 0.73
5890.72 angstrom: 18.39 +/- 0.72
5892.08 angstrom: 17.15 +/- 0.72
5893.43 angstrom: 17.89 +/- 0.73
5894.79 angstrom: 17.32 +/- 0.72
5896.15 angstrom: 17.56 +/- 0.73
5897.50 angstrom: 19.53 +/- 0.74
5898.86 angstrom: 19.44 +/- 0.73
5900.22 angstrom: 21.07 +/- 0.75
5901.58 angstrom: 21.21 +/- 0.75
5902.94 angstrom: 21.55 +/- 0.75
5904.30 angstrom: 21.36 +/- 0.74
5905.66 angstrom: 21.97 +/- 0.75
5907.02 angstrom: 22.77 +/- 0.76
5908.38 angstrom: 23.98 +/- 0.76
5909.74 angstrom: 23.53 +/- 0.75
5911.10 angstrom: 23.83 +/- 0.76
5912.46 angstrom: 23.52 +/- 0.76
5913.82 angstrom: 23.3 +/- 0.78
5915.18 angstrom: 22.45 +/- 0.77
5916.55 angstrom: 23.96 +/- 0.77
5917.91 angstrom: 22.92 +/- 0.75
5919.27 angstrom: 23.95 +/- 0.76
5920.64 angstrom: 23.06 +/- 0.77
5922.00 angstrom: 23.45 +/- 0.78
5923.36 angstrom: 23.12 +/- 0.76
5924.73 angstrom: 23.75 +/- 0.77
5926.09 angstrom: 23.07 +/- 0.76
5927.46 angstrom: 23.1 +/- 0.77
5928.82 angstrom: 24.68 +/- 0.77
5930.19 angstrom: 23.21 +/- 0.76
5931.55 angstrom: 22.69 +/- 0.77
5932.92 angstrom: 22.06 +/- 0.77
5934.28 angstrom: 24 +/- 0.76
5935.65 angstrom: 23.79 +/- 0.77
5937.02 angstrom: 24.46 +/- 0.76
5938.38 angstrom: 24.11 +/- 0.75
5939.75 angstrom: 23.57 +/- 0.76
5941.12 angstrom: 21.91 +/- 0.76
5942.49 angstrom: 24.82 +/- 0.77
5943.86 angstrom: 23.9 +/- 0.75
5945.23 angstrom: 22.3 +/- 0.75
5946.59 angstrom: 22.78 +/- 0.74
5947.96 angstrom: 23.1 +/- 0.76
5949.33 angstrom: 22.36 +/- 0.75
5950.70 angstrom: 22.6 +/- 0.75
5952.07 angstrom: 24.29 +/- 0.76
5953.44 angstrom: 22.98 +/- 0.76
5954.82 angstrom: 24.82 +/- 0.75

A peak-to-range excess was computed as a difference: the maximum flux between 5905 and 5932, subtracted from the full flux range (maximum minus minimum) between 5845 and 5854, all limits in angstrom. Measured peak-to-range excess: -23.6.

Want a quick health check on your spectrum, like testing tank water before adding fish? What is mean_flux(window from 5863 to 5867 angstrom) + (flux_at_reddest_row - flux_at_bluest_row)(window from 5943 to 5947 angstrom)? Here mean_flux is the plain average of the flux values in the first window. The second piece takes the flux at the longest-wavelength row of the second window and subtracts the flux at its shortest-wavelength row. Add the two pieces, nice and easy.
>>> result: 22.2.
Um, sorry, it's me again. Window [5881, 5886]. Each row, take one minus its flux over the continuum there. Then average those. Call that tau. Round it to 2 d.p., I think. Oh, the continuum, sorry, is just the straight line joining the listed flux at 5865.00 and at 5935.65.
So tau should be 0.11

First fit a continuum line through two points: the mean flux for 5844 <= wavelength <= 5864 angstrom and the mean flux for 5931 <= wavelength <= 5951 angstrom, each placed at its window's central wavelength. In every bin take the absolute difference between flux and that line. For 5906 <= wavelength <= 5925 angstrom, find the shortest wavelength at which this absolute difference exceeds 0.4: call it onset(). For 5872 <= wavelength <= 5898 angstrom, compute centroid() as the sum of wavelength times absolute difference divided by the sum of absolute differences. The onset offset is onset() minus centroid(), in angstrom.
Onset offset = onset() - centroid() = 17.2 angstrom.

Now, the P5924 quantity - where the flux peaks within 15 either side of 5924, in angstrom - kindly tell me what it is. 5928.82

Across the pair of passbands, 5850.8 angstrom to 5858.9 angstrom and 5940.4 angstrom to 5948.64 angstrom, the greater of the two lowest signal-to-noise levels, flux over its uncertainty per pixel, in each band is 29.8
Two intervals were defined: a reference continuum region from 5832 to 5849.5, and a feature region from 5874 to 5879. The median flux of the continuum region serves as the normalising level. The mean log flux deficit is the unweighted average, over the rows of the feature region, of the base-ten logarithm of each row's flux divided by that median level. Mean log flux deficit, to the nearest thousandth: -0.035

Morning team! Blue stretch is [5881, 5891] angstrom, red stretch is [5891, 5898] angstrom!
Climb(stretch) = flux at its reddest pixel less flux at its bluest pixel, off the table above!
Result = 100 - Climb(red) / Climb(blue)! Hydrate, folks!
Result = 101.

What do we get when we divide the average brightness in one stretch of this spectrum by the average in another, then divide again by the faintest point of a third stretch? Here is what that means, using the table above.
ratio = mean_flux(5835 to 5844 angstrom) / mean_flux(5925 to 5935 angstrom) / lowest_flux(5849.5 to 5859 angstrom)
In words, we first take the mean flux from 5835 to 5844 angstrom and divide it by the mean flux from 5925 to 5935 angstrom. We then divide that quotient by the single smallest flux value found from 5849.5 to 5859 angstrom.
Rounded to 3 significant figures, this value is 0.0457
